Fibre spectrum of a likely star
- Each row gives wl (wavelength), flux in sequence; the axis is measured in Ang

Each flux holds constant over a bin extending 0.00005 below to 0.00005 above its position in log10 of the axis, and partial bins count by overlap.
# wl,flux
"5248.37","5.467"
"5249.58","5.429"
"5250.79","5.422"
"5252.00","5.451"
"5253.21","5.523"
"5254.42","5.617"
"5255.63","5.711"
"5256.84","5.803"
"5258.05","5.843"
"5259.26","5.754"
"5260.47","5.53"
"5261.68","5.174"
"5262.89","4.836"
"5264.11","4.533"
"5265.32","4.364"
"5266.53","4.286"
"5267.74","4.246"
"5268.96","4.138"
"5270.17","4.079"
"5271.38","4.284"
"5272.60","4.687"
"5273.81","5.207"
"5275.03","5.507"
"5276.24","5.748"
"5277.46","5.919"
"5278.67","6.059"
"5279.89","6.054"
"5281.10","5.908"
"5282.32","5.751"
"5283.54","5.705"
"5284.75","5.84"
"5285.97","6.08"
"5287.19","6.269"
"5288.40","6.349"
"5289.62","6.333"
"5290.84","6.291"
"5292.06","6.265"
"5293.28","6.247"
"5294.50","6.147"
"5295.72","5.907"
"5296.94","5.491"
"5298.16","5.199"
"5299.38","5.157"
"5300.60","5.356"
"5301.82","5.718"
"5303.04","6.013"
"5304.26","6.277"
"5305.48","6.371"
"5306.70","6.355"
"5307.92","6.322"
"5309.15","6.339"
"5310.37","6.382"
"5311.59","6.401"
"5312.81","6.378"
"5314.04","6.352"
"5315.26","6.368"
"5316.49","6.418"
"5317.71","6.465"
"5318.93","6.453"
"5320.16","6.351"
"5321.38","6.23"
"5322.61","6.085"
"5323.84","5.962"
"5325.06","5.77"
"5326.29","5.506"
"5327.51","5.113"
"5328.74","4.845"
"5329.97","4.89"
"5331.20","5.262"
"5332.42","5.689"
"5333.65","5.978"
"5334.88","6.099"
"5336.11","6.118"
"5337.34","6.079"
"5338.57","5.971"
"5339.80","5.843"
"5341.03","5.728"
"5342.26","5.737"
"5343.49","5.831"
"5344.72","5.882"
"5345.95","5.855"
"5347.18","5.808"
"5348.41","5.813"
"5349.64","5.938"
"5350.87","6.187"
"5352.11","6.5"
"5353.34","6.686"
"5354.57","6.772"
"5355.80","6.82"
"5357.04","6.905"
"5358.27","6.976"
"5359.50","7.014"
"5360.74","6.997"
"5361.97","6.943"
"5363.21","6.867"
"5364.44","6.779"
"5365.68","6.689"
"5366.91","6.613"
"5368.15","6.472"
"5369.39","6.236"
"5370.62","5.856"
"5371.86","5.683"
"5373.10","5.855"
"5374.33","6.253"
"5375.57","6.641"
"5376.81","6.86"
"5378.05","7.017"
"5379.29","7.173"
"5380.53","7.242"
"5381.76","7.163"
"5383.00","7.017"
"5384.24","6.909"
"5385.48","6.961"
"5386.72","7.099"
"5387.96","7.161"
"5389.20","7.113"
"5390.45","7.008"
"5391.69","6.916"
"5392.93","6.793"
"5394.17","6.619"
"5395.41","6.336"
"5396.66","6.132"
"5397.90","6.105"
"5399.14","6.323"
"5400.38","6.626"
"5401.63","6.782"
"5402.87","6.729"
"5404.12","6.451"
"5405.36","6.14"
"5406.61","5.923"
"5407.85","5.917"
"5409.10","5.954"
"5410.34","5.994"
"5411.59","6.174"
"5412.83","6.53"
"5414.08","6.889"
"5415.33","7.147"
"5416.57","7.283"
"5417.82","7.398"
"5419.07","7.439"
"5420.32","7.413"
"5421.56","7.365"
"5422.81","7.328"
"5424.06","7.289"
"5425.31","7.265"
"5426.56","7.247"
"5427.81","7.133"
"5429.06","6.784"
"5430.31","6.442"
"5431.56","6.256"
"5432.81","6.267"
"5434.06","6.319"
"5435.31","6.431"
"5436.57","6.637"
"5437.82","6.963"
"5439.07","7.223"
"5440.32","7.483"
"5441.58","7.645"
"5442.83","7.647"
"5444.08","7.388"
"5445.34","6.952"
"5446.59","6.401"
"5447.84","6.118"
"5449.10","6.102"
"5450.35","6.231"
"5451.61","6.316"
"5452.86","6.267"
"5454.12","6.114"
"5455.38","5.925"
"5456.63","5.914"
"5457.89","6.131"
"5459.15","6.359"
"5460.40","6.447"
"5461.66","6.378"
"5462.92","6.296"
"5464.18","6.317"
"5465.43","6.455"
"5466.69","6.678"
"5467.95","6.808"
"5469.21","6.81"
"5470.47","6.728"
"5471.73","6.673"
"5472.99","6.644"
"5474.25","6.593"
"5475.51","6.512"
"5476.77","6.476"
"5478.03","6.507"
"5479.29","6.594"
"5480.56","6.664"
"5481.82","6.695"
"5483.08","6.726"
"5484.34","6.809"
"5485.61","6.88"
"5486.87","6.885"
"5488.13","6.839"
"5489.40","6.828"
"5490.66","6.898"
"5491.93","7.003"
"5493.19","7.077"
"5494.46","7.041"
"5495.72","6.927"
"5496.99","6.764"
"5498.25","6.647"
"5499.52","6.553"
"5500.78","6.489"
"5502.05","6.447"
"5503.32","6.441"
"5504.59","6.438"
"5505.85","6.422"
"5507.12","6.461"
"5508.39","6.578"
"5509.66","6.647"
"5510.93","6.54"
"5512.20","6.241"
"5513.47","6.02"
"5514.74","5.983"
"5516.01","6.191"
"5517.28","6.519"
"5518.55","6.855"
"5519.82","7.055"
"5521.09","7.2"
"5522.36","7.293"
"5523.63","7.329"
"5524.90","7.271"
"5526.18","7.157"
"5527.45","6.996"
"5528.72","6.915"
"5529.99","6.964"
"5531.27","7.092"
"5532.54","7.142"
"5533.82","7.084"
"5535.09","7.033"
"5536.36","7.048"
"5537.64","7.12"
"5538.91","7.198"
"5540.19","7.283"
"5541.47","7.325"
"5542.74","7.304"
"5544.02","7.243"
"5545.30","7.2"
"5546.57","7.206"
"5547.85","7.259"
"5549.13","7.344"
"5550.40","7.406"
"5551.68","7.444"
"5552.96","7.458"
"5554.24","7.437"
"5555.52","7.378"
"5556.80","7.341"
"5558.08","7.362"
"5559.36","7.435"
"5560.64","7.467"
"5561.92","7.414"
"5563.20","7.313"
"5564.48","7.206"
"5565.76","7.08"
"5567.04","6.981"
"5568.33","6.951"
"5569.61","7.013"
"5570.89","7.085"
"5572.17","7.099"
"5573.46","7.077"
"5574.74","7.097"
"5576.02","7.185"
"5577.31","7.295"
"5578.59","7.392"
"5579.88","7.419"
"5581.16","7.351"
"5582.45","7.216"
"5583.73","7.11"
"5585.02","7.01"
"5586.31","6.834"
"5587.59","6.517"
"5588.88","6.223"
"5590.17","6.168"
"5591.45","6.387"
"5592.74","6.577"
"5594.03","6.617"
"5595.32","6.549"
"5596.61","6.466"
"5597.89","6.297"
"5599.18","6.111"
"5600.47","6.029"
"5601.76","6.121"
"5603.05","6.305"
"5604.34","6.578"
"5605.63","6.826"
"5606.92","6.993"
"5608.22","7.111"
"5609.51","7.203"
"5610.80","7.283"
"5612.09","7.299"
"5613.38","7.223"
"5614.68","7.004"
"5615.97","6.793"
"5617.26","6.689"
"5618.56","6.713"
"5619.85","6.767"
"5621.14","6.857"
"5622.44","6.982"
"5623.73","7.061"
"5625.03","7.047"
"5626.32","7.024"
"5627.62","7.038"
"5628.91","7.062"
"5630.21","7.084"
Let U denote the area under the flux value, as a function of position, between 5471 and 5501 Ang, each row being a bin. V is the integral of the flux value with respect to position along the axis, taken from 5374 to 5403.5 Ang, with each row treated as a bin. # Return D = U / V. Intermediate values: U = 202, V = 200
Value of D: 1.0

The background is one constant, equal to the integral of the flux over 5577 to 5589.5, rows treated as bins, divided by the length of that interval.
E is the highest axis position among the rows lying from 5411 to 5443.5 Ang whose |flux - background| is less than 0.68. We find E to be 5442.83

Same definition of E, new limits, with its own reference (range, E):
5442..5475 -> 5474.25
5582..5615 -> 5614.68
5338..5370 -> 5368.15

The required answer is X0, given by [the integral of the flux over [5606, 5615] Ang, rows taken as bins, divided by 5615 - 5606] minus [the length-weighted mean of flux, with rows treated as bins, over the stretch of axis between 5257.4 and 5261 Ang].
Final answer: 1.4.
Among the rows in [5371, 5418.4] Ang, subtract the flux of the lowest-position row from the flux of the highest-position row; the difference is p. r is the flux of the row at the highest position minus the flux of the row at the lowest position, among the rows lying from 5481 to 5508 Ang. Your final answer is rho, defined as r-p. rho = -1.9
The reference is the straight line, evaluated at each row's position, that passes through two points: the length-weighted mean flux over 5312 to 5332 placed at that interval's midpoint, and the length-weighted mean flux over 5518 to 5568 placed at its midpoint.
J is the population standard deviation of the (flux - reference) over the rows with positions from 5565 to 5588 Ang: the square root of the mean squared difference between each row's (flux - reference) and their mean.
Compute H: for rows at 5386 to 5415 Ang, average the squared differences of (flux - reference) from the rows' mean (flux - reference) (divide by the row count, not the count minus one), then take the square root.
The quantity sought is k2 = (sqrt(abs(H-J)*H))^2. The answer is 0.099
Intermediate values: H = 0.44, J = 0.22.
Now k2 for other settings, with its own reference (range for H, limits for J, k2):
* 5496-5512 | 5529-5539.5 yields 0.006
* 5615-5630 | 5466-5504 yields 0.008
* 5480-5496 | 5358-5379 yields 0.034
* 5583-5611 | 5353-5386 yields 0.013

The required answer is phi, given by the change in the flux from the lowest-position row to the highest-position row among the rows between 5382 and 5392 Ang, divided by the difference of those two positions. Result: -0.01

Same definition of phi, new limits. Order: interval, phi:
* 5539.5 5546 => -0.02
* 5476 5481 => 0.05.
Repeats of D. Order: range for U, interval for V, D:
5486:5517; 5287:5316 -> 1.2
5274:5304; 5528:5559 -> 0.8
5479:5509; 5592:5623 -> 1.0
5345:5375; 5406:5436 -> 1.0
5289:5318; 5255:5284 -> 1.2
